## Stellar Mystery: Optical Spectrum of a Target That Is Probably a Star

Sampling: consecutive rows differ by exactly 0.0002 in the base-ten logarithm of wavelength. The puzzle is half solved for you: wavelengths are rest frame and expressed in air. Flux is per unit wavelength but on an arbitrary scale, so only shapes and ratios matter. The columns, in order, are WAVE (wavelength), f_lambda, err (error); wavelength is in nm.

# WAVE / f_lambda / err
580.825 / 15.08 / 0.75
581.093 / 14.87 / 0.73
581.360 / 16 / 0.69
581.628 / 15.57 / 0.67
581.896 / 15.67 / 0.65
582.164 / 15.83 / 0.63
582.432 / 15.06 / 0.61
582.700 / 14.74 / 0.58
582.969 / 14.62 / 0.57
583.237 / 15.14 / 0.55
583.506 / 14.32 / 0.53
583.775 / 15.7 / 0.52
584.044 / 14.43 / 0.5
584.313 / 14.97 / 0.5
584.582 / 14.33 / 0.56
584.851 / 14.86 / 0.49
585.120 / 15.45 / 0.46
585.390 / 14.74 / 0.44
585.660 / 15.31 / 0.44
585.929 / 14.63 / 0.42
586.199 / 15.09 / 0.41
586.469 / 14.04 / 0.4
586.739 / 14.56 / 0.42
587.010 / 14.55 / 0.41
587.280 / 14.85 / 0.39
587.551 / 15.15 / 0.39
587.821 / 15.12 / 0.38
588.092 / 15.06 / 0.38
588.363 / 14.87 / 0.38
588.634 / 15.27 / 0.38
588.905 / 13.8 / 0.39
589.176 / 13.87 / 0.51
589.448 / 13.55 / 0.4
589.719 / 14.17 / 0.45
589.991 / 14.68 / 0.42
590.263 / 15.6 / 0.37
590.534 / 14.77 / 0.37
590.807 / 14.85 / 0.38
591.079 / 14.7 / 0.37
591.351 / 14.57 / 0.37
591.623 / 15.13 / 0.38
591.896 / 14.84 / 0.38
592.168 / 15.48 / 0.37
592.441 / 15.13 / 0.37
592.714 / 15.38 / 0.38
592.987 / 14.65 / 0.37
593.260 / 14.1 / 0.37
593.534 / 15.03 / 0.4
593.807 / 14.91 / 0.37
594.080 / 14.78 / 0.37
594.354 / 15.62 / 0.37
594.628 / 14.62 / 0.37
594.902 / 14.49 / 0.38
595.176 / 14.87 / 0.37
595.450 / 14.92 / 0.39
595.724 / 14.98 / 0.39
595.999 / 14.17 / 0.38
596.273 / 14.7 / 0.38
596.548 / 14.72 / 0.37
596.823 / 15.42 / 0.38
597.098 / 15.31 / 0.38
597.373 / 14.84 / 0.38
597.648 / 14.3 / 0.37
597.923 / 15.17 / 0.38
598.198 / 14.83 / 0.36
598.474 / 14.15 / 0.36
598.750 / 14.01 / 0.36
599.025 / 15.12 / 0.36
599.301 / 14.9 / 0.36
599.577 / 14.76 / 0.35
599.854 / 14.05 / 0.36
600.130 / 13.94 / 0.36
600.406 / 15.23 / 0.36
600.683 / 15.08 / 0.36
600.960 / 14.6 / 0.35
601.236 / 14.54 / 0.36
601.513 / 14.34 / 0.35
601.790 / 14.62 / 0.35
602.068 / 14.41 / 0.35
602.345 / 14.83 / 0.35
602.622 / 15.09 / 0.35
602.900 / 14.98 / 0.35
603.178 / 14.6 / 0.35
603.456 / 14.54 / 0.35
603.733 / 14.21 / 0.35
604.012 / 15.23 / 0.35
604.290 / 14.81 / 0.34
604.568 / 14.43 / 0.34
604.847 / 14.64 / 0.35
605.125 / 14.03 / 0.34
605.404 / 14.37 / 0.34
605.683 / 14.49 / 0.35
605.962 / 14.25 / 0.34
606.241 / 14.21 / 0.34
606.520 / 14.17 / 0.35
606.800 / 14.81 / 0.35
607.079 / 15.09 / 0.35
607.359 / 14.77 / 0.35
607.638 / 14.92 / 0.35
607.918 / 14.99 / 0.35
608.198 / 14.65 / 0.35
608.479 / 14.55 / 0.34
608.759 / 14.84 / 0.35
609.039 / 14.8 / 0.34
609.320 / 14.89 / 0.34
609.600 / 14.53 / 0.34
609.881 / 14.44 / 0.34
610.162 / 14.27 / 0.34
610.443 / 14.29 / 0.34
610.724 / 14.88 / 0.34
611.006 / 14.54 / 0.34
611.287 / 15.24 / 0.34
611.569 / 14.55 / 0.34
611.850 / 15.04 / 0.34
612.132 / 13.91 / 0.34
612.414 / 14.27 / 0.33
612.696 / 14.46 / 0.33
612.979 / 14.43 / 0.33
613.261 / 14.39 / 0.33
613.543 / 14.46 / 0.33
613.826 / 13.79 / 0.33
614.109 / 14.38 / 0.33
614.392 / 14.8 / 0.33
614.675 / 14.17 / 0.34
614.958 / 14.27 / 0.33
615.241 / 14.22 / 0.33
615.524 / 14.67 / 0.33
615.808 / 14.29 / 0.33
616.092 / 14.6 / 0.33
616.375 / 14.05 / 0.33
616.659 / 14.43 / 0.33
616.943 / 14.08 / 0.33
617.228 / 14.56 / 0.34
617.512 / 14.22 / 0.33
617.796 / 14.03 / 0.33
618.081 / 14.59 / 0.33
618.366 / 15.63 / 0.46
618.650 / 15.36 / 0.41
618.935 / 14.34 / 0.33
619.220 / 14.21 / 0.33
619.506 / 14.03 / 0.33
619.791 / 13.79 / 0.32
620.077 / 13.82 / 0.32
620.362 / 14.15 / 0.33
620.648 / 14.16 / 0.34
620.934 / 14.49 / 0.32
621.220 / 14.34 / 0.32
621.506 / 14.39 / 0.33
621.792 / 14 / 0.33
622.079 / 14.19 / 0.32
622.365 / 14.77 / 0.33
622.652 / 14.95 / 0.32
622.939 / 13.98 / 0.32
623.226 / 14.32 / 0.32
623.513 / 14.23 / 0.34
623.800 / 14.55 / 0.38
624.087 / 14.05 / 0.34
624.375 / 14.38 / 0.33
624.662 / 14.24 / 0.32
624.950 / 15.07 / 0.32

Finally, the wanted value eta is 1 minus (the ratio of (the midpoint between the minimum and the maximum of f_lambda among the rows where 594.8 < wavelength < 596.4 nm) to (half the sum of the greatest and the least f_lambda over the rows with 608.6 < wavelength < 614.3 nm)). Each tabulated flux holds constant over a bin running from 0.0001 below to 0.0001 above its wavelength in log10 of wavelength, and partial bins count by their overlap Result -0.0041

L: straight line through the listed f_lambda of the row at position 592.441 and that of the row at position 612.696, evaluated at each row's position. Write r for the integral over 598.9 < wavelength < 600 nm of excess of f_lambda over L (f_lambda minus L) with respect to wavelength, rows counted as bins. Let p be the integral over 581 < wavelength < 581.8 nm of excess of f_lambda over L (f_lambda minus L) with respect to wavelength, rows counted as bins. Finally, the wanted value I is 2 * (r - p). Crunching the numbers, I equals -0.5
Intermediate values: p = 0.0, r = -0.22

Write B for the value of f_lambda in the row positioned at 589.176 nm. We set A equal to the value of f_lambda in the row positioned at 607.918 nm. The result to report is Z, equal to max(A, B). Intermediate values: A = 14.99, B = 13.87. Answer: 15.0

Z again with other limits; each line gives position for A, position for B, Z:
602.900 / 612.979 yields 15.0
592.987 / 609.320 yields 14.9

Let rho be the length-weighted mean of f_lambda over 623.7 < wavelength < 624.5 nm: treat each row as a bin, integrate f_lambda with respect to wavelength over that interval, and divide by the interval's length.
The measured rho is 14.31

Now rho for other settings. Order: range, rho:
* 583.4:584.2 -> 14.83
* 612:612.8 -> 14.21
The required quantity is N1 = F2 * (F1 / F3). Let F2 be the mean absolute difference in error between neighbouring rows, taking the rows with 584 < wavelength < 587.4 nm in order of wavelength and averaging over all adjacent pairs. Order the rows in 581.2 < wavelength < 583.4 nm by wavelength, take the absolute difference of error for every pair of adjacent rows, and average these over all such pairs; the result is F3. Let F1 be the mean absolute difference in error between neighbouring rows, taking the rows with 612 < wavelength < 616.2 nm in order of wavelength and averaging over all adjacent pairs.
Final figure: 0.0024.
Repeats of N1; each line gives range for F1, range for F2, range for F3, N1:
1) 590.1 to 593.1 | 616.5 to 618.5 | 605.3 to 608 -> 0.0450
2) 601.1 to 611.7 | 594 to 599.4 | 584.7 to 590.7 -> 0.0006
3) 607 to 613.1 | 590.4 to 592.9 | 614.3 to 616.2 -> 0.0036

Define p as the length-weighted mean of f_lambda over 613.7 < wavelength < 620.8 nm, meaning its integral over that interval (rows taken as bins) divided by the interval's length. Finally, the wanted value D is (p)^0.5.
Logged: 3.79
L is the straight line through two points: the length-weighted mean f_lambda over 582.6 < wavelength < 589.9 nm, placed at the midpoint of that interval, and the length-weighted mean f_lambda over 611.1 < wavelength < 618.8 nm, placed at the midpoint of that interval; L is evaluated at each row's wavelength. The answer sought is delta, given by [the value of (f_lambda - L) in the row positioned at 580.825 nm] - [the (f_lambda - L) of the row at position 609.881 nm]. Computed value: 0.41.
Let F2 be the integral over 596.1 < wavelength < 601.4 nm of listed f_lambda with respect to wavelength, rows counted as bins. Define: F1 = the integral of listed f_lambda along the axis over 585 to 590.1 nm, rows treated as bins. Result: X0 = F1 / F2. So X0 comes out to 0.96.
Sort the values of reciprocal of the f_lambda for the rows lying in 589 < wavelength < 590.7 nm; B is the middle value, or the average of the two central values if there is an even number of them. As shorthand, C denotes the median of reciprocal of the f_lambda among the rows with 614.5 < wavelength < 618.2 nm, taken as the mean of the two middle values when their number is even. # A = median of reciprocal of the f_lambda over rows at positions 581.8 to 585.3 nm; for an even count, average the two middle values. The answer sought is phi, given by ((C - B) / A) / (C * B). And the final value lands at 2.3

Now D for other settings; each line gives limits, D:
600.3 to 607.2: 3.82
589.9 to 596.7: 3.86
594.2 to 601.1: 3.84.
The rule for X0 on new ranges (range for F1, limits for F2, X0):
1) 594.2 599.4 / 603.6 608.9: 0.99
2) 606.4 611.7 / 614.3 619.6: 1.02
